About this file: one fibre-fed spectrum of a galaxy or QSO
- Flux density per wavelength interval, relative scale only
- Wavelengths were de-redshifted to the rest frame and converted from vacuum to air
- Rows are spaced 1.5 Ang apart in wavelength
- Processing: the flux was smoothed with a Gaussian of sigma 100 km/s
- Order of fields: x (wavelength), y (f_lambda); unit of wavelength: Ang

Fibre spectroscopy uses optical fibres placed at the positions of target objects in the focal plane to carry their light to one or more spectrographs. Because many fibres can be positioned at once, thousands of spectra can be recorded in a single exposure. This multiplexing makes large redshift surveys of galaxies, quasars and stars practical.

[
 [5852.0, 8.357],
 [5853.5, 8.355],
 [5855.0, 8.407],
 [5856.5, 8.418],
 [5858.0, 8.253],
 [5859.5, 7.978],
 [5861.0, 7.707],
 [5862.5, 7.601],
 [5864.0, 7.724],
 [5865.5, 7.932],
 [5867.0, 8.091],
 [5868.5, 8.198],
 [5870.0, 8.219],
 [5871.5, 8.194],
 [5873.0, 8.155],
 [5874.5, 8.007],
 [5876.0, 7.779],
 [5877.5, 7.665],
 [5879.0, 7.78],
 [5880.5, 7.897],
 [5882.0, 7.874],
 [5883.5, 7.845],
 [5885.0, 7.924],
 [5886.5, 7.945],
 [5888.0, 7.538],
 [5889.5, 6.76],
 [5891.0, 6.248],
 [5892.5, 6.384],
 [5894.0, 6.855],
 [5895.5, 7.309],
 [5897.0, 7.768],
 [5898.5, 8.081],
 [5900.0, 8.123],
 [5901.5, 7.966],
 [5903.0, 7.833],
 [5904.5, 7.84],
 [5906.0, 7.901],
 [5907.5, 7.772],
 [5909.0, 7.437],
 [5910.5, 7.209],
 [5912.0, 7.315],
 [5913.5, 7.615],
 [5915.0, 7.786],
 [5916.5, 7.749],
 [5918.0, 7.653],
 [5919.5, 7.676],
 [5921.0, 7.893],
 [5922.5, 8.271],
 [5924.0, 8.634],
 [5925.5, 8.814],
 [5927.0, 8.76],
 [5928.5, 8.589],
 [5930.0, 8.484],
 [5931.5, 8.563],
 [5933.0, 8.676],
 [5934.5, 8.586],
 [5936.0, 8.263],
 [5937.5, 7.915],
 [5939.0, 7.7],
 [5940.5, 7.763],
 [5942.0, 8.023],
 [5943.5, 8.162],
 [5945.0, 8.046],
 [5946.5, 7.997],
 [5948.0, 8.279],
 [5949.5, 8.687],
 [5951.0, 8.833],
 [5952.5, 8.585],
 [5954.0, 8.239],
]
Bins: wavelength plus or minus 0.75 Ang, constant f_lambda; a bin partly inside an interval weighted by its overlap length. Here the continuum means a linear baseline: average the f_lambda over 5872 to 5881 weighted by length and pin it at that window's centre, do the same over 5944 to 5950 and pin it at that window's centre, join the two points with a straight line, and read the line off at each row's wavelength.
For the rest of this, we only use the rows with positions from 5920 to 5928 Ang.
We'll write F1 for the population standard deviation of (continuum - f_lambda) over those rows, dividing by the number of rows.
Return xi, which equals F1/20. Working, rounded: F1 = 0.34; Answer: 0.017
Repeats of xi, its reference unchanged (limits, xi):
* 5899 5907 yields 0.006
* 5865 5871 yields 0.005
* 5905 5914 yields 0.013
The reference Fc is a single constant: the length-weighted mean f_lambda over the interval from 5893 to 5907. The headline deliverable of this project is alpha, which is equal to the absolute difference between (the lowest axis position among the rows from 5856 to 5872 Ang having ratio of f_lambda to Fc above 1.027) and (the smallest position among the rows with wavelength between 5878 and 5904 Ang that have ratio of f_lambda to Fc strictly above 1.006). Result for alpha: 22.5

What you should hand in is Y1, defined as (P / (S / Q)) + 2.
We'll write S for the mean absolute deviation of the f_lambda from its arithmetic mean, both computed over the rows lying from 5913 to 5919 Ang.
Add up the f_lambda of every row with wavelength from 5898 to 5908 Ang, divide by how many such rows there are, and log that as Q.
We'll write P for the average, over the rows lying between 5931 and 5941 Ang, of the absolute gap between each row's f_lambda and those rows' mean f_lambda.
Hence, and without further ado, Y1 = 44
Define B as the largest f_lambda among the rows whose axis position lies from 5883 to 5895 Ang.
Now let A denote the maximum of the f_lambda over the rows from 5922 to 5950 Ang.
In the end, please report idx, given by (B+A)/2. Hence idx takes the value 8.38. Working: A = 8.814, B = 7.945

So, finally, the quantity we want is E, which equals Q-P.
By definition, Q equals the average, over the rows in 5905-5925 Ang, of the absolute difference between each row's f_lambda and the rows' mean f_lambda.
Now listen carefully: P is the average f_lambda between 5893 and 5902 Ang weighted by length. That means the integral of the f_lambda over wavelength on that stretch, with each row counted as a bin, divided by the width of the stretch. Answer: -7.4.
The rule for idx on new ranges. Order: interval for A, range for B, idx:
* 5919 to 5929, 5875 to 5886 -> 8.37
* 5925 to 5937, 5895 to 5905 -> 8.47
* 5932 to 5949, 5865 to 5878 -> 8.45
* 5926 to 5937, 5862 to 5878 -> 8.49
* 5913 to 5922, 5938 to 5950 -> 8.29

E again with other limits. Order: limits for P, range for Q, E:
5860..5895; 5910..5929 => -7.2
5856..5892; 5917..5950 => -7.5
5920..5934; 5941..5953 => -8.2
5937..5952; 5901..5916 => -7.9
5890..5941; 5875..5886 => -7.8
